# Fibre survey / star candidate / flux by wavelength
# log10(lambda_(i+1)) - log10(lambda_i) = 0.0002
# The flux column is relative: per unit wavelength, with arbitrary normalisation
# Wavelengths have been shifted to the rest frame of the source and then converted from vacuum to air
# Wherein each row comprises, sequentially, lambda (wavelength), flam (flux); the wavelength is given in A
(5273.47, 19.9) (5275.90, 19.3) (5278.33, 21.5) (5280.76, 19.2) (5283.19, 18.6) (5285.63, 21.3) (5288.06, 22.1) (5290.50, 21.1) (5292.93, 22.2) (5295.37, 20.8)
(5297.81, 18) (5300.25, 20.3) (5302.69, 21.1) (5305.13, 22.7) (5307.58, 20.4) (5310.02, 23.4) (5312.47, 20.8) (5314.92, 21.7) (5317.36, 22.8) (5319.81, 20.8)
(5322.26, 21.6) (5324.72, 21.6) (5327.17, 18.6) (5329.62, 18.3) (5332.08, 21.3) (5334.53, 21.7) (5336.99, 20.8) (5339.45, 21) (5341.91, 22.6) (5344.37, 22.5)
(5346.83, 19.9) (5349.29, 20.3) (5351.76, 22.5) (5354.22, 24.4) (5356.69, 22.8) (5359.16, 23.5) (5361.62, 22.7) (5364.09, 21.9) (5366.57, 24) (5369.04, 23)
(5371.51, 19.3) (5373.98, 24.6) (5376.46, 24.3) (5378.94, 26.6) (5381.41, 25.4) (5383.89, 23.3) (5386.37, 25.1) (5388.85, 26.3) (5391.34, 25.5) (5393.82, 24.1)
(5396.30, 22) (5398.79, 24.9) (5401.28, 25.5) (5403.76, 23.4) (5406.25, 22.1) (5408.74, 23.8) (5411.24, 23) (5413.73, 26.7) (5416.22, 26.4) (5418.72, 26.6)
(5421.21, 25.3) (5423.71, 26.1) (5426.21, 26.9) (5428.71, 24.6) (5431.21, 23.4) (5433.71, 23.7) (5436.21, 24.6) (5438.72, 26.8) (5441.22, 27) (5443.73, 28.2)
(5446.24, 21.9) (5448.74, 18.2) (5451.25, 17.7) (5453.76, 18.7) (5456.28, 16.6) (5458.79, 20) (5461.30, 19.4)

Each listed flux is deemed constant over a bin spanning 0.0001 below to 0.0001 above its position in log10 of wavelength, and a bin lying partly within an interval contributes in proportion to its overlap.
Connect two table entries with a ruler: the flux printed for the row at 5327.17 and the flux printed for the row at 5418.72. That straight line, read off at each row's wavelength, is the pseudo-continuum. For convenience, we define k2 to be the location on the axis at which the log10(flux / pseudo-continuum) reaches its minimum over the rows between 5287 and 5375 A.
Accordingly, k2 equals 5371.51 A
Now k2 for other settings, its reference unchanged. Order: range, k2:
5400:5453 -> 5451.25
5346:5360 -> 5346.83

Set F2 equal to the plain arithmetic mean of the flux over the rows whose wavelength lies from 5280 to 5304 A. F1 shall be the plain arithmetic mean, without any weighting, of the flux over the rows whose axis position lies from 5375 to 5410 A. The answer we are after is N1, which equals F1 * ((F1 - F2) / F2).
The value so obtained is 4.8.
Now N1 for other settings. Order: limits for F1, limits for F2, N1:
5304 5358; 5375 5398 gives -2.8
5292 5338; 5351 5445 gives -3.0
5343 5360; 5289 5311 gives 1.2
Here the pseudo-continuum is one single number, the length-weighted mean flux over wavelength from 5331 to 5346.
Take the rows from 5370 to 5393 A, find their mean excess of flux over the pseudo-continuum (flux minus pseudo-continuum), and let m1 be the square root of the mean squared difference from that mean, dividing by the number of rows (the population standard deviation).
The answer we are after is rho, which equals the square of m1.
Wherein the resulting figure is 4.3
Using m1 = 2.1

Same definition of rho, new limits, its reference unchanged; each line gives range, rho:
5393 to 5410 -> 1.5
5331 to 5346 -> 0.5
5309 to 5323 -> 0.9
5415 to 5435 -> 1.6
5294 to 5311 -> 2.6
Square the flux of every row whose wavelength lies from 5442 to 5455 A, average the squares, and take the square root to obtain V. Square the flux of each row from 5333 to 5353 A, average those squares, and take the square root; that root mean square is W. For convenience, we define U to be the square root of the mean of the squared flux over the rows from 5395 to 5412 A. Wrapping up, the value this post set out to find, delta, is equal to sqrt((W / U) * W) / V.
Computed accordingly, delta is 0.207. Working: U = 23.6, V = 21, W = 21.4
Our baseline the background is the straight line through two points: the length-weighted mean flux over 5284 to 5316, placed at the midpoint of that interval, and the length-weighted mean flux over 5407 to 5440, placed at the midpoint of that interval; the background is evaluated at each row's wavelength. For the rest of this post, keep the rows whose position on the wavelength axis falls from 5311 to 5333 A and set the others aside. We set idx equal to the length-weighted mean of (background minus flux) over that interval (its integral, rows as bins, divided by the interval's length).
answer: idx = 1.04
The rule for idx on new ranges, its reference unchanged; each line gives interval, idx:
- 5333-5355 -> 0.92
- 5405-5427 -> -0.24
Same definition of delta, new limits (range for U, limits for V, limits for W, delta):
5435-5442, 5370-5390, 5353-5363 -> 0.187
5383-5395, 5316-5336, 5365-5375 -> 0.219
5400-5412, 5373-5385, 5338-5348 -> 0.178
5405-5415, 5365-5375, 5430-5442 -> 0.225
